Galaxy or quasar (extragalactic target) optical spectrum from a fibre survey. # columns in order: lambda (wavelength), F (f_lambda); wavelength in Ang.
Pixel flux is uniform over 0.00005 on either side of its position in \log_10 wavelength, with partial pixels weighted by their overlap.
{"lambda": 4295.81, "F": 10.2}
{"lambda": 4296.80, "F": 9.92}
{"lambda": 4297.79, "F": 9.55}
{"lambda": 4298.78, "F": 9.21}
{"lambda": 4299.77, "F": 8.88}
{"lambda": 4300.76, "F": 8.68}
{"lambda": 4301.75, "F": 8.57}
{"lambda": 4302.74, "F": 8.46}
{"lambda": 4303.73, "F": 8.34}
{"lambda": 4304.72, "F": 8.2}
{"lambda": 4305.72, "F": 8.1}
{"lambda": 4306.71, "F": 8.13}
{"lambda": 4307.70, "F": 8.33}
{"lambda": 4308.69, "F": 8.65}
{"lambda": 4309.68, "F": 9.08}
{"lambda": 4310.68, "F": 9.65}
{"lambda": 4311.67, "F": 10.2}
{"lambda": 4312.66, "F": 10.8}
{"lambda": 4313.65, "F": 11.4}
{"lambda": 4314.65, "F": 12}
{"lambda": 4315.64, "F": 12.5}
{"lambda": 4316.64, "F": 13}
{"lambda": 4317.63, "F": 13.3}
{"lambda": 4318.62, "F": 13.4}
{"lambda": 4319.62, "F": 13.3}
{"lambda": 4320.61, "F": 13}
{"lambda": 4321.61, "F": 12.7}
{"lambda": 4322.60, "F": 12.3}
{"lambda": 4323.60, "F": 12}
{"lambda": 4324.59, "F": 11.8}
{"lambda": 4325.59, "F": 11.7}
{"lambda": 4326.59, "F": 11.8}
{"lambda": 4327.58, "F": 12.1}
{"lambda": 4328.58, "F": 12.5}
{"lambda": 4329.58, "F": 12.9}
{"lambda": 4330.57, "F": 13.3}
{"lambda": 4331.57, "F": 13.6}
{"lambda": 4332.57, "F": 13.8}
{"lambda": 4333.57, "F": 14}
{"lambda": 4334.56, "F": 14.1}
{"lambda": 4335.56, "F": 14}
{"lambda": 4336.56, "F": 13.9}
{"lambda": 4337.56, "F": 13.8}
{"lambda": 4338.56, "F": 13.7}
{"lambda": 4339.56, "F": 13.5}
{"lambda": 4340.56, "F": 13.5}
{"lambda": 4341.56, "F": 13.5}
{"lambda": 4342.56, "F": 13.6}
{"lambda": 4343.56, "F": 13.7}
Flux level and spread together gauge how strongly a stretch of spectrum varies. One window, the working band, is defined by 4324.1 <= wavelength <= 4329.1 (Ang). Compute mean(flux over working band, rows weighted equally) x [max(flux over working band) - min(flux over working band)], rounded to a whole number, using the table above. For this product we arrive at 10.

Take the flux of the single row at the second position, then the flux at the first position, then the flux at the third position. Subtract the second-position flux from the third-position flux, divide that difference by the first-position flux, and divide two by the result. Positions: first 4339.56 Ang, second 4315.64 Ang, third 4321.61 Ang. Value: 135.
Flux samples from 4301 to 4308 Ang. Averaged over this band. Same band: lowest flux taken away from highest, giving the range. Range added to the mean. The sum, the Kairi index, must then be 8.8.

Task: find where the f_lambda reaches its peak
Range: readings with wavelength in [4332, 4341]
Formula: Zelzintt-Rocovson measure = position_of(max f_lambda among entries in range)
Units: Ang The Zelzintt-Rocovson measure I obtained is 4334.56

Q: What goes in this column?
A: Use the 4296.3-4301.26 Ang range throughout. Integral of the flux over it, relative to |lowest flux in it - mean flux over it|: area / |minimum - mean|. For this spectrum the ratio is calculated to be 81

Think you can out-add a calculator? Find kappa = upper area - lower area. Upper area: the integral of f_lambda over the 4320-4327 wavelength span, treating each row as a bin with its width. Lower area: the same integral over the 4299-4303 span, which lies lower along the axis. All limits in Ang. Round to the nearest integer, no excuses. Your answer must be 51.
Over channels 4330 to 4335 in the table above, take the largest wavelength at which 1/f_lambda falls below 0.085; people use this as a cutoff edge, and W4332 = 4334.56 Ang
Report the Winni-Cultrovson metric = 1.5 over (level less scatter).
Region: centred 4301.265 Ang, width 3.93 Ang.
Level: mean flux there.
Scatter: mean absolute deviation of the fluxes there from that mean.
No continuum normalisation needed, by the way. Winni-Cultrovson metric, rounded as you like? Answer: 0.18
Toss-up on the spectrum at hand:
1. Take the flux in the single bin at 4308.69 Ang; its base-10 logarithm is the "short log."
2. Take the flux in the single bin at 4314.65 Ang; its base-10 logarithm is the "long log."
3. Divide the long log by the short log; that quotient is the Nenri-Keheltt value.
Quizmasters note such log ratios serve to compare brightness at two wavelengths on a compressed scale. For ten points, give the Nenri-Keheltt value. 1.15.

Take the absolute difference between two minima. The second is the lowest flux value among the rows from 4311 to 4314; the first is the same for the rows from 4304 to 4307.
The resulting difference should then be 2.1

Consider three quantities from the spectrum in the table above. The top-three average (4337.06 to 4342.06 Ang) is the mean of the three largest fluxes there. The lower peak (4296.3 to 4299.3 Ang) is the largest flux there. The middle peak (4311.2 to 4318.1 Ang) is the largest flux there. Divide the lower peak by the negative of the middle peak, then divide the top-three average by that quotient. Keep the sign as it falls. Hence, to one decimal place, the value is -18.3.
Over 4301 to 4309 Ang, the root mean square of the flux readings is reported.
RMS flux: 8.3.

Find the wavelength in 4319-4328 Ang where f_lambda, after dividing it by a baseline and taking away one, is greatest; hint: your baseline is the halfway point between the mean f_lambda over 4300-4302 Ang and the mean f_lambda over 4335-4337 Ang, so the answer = 4319.62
